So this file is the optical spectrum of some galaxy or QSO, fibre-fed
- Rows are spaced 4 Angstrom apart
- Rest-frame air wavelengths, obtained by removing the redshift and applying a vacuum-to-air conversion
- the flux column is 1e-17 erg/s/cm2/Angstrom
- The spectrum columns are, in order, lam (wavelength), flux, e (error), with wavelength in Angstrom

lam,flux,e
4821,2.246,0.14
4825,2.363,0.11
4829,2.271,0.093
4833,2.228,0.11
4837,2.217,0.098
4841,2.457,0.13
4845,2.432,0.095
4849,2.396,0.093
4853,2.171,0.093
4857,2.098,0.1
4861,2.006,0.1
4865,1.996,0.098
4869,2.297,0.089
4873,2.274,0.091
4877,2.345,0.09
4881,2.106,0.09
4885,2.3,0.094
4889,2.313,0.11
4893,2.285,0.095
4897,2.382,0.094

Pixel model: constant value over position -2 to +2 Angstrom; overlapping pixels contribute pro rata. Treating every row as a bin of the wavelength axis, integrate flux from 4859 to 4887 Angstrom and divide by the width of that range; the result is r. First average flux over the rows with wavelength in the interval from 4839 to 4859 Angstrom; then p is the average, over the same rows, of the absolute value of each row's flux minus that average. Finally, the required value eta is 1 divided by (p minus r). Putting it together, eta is -0.488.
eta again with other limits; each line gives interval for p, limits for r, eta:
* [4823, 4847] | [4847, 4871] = -0.483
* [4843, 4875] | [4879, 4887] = -0.485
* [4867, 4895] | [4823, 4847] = -0.439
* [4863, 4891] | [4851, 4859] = -0.492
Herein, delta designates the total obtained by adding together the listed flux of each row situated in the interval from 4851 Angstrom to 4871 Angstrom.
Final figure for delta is 10.6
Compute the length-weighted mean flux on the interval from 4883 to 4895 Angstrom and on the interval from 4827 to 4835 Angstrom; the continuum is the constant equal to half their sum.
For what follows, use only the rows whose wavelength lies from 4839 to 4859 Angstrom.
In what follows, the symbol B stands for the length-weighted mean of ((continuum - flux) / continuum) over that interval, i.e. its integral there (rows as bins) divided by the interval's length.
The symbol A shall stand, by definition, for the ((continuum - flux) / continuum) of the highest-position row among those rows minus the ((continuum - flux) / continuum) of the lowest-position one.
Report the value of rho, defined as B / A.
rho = -0.1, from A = 0.158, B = -0.016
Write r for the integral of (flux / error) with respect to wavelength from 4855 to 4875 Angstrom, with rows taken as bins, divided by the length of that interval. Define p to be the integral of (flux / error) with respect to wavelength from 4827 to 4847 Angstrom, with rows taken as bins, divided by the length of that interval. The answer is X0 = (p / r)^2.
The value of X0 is 0.99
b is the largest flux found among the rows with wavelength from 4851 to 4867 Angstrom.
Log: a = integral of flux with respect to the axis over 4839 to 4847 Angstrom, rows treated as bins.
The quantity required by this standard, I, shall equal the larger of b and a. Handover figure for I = 19.6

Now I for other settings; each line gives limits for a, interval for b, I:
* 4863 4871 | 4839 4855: 17.2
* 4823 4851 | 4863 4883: 65.5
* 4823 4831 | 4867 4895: 18.5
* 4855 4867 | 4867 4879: 24.4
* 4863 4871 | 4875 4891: 17.2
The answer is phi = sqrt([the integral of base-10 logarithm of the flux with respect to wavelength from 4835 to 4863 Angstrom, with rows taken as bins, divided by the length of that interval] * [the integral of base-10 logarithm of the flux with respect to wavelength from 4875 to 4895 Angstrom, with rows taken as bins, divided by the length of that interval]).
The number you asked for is 0.354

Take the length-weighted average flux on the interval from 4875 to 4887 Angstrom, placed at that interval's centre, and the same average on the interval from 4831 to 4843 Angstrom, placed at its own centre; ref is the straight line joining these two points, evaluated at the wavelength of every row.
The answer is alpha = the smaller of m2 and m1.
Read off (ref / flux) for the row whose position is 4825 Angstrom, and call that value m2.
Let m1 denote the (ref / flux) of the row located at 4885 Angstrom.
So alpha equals 0.98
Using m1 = 0.98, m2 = 0.98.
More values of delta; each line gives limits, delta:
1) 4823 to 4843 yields 11.5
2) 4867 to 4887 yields 11.3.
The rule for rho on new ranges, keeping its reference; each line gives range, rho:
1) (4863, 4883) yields -0.6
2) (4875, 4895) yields 0.1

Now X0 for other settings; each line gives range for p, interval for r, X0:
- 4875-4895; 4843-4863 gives 1.06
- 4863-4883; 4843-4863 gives 1.09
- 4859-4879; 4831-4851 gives 1.07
